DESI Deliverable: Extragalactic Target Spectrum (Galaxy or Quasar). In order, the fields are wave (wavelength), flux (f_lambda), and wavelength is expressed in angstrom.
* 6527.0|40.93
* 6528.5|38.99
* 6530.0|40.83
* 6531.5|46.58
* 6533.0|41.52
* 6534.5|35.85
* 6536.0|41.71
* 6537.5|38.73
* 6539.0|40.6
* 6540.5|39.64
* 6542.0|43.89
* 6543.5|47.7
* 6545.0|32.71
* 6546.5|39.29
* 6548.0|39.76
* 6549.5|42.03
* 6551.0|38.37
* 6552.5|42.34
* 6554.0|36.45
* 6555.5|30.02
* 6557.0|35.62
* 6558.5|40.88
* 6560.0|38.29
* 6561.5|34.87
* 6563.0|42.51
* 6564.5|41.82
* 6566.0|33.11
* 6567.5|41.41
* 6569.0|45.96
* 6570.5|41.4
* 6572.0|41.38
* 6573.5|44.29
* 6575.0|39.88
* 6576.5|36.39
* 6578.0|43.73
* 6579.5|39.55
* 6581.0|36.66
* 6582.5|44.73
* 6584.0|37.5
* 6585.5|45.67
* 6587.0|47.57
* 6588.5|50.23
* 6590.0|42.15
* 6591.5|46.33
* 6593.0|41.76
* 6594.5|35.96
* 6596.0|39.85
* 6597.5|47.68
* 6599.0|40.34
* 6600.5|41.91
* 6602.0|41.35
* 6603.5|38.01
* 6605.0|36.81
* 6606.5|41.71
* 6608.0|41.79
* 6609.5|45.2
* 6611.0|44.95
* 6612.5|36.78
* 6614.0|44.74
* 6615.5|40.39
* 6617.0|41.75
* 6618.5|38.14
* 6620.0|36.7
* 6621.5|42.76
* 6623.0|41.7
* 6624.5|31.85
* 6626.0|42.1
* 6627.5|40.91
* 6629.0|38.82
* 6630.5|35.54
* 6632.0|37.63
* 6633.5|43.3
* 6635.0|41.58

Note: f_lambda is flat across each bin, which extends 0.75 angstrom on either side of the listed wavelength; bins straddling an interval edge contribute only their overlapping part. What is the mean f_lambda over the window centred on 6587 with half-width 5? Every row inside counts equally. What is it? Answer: 44.9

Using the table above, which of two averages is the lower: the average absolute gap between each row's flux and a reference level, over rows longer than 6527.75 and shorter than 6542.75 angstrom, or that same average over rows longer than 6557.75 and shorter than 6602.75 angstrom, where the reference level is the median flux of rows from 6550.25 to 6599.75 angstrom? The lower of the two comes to 2.2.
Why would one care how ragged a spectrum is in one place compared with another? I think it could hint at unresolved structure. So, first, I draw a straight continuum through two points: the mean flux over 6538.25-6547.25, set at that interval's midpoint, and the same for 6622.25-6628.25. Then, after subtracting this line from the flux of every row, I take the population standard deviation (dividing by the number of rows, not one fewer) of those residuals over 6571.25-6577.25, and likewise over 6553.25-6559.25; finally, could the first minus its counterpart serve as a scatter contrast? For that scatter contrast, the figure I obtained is -1.1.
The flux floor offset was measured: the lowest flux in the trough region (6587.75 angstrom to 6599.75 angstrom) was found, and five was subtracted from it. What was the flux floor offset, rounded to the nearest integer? 31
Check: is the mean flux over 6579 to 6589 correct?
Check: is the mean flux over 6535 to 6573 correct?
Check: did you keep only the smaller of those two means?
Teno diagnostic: 39.6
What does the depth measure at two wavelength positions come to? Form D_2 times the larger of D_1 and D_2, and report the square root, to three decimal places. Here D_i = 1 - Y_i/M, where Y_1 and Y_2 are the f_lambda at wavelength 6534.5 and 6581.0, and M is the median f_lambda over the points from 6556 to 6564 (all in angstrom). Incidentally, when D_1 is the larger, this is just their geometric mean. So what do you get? 0.052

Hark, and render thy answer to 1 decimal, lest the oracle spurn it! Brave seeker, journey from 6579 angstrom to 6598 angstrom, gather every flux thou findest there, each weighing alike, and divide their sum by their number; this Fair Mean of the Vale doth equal 42.7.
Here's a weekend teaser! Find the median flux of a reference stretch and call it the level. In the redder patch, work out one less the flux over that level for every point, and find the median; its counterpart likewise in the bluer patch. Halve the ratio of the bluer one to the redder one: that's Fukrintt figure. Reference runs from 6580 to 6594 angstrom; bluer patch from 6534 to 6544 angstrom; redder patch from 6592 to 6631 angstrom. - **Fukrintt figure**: 0.57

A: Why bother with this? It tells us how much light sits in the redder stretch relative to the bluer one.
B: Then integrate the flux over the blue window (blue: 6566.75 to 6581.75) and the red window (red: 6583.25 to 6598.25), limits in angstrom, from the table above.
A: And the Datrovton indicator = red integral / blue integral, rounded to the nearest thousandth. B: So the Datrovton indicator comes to 1.059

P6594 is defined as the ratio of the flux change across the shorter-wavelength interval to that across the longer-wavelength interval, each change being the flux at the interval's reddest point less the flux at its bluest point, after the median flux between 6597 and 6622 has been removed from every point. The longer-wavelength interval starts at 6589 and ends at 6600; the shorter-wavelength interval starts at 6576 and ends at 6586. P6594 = -5.1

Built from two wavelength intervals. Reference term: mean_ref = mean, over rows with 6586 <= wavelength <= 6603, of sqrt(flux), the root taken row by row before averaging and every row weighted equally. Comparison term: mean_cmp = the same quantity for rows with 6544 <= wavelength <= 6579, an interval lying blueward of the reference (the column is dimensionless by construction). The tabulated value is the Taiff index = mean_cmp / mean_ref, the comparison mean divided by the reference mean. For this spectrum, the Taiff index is 0.95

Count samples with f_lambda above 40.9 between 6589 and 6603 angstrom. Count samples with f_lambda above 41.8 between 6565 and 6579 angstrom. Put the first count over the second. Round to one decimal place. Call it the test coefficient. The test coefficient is 2.0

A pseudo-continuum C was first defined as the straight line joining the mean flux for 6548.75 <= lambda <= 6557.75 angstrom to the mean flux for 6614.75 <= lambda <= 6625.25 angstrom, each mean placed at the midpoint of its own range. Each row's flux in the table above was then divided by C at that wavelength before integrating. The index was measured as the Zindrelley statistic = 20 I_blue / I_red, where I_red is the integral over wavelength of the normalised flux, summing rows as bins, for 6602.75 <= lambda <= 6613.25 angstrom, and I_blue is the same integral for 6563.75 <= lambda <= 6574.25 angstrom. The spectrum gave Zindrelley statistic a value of 20.8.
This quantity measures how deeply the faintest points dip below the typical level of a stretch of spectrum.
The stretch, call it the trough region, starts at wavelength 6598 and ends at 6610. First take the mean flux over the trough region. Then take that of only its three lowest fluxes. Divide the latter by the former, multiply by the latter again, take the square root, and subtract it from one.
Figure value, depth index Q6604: -5.0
